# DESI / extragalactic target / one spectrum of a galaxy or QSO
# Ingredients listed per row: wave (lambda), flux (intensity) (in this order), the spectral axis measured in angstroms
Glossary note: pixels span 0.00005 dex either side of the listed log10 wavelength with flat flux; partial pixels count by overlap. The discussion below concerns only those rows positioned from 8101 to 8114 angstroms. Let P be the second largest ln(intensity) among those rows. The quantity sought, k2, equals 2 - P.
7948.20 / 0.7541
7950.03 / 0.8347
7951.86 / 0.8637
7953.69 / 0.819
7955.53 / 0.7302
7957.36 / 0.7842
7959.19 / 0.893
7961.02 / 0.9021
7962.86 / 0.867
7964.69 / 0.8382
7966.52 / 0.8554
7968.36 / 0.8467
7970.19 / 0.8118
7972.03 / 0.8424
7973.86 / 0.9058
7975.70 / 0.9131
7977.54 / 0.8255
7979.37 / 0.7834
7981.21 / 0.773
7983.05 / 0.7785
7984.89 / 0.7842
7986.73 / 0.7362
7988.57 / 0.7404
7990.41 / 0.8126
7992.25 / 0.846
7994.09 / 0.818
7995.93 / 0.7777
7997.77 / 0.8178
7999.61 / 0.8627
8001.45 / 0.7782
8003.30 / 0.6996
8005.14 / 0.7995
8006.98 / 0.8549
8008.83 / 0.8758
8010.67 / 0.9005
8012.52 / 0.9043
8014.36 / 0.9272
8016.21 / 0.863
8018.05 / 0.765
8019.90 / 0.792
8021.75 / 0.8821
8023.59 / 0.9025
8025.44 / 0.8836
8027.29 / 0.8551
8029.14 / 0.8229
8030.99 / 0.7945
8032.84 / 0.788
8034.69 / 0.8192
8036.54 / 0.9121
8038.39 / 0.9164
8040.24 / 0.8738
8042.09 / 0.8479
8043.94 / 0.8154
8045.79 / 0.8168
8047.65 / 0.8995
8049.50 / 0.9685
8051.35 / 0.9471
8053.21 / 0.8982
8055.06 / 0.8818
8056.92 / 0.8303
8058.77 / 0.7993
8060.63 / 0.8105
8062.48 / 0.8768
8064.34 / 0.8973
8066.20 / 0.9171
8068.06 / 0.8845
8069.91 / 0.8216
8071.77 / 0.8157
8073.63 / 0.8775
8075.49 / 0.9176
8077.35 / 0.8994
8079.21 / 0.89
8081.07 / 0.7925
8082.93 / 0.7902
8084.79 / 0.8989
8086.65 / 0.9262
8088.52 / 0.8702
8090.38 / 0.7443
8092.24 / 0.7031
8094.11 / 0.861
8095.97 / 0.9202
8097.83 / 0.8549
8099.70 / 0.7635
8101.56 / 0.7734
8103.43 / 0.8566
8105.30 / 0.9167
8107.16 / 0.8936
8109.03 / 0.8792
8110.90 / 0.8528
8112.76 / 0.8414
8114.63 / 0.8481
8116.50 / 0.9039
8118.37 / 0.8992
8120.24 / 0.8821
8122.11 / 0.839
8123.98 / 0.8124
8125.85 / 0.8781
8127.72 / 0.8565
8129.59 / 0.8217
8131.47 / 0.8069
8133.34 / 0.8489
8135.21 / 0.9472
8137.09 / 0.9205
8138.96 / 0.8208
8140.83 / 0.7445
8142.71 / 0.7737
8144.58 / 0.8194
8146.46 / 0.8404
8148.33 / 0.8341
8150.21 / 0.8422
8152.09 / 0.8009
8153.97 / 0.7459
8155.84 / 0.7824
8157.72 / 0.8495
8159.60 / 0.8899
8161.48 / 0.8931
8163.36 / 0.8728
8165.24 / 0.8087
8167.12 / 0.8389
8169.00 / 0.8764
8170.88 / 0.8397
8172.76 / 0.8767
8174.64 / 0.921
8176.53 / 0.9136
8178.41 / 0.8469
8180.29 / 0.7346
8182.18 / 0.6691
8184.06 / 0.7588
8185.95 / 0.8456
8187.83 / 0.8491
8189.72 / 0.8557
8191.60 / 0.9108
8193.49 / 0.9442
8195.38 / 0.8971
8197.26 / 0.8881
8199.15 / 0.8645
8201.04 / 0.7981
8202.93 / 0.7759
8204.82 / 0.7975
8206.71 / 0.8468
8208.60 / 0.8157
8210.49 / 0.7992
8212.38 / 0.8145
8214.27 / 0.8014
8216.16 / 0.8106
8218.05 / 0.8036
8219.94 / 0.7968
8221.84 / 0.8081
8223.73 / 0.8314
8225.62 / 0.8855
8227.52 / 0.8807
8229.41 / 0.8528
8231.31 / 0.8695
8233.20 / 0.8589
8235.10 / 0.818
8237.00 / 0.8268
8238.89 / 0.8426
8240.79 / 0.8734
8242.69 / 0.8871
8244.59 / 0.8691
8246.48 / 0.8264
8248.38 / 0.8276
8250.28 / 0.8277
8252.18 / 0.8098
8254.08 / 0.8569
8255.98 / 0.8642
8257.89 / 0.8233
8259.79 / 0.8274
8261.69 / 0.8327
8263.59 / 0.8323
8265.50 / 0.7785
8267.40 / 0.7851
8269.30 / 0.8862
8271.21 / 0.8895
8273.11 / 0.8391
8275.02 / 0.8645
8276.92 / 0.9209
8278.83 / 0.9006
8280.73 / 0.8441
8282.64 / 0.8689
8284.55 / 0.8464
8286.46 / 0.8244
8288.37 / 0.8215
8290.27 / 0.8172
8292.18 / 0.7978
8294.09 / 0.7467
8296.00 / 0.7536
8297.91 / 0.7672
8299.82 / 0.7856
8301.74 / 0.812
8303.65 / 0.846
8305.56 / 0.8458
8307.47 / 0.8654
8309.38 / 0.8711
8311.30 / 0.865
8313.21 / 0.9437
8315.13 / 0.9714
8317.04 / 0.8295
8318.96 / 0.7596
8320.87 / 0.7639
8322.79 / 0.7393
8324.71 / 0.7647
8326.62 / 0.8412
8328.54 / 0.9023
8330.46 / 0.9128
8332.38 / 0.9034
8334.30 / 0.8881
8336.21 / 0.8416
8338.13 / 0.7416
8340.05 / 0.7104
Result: 2.11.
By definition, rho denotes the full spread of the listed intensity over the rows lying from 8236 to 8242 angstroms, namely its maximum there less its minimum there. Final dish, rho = 0.05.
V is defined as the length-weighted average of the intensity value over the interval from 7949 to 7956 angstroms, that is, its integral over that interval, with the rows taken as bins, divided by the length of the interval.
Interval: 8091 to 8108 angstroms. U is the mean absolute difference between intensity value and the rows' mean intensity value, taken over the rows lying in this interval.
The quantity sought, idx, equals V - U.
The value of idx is 0.754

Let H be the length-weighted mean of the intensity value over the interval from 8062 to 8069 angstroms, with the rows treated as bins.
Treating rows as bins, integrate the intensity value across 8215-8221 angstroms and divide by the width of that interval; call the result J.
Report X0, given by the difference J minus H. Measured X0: -0.091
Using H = 0.89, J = 0.804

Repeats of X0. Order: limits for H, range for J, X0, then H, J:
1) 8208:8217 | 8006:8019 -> 0.061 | 0.81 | 0.870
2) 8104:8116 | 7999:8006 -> -0.092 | 0.87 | 0.781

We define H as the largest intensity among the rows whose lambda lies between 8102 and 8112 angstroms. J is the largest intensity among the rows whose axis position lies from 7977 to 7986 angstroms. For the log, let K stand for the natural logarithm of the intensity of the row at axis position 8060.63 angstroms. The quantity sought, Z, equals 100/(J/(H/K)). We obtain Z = -529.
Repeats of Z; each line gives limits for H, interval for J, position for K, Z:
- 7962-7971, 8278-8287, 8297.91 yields -363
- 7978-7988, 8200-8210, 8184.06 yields -336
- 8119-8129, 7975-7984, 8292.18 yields -428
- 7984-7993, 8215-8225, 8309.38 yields -737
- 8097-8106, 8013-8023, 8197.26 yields -833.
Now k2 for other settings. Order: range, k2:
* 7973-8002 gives 2.10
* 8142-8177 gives 2.09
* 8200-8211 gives 2.20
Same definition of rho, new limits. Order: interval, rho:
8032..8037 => 0.12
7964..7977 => 0.10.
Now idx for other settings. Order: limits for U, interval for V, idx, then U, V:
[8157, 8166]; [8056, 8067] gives 0.828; 0.027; 0.85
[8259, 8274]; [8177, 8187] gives 0.751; 0.028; 0.78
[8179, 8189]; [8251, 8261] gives 0.775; 0.061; 0.84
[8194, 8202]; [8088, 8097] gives 0.787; 0.032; 0.82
